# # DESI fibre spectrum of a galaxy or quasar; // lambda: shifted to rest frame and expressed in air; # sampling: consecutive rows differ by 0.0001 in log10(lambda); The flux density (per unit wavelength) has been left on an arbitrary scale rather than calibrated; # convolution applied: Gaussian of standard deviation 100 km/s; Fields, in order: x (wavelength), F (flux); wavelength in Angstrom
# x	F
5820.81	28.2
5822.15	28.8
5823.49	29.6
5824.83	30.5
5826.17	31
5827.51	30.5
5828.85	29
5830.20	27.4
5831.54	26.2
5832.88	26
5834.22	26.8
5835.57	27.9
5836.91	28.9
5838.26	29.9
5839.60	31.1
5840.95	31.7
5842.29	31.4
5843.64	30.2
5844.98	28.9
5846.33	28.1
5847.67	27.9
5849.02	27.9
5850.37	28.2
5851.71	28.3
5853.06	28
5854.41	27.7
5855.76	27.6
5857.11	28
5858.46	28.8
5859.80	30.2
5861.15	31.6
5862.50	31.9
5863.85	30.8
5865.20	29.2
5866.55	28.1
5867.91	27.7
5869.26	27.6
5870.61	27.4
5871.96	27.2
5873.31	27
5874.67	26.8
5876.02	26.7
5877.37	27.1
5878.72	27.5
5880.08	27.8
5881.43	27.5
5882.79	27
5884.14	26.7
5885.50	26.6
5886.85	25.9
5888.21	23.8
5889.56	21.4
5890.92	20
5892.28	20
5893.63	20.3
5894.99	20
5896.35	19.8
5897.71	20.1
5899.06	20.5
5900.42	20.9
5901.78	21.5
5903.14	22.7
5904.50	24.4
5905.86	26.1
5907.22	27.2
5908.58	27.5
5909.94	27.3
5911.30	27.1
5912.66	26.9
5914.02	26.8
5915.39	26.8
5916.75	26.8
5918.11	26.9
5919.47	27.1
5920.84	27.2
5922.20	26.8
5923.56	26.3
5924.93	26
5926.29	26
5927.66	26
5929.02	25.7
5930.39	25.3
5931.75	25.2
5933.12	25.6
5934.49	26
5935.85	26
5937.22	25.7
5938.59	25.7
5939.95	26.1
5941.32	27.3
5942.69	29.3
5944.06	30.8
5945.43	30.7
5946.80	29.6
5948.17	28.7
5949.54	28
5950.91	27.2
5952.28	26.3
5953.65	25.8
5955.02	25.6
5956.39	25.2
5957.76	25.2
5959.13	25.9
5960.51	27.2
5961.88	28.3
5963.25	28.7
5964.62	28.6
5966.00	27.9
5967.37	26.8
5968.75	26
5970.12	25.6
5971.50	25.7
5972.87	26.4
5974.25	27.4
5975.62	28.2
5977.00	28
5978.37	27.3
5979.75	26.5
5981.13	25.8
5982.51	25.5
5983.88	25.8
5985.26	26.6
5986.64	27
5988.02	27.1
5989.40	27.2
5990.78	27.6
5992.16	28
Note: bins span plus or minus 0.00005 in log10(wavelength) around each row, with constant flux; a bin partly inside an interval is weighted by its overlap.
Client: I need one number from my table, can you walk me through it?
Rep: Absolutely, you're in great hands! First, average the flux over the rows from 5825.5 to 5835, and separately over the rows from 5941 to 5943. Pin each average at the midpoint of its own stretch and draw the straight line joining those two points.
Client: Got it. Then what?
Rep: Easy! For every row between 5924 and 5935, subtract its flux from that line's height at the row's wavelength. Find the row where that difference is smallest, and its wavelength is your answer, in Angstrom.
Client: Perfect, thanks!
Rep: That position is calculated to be 5924.93 Angstrom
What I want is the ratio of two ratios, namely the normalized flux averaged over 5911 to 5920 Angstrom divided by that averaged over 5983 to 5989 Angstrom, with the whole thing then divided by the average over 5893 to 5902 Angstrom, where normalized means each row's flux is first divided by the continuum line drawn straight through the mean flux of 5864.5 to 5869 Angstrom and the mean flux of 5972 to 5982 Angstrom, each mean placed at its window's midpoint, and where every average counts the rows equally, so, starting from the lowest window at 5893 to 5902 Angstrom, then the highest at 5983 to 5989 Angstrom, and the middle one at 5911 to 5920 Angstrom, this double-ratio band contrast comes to 1.34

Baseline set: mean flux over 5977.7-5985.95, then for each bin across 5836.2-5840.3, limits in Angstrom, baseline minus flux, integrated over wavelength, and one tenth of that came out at -1.5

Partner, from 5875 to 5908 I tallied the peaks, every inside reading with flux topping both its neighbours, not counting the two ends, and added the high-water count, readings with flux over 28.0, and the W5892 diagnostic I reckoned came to 2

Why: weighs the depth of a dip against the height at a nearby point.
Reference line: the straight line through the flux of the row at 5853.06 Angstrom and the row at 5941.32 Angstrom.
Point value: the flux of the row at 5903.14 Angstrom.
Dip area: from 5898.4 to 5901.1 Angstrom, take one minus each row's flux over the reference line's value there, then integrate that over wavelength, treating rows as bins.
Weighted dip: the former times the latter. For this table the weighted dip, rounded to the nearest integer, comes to 15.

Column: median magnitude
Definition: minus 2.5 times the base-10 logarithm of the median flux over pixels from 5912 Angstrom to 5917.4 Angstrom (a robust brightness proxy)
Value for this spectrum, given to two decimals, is -3.57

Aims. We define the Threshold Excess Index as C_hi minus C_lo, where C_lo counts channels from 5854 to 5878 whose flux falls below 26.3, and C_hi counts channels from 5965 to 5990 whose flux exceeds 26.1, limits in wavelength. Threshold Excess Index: 12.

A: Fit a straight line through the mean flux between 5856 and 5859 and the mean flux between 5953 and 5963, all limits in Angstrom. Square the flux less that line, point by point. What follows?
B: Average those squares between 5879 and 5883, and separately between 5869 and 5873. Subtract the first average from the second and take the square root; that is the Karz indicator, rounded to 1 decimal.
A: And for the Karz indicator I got 0.5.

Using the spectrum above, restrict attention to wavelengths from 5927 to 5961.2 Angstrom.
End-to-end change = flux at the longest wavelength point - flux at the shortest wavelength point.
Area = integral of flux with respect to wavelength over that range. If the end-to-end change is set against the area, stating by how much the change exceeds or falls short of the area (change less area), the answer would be -916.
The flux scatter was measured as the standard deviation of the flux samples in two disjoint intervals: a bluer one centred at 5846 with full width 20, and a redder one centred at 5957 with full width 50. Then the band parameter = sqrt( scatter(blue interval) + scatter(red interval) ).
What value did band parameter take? 1.7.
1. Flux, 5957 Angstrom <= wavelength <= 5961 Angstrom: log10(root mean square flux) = 1.42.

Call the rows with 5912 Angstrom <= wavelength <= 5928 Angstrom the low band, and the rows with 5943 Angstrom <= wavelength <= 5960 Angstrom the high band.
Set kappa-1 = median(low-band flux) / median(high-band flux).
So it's 1.00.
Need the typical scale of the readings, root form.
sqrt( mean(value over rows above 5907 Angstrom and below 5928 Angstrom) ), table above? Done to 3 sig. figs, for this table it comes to 5.18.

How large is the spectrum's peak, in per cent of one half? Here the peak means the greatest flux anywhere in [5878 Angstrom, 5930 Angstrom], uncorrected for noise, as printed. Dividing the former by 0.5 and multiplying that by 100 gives 5560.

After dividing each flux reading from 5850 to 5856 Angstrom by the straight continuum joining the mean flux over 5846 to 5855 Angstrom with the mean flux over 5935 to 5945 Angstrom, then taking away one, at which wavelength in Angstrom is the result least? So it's 5855.76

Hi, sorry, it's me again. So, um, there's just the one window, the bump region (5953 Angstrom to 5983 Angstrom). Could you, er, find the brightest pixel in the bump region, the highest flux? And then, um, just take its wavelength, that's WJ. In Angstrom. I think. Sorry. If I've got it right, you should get 5963.25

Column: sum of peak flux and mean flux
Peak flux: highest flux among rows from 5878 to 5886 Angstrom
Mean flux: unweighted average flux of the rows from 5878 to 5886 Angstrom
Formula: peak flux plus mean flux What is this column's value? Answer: 55.0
